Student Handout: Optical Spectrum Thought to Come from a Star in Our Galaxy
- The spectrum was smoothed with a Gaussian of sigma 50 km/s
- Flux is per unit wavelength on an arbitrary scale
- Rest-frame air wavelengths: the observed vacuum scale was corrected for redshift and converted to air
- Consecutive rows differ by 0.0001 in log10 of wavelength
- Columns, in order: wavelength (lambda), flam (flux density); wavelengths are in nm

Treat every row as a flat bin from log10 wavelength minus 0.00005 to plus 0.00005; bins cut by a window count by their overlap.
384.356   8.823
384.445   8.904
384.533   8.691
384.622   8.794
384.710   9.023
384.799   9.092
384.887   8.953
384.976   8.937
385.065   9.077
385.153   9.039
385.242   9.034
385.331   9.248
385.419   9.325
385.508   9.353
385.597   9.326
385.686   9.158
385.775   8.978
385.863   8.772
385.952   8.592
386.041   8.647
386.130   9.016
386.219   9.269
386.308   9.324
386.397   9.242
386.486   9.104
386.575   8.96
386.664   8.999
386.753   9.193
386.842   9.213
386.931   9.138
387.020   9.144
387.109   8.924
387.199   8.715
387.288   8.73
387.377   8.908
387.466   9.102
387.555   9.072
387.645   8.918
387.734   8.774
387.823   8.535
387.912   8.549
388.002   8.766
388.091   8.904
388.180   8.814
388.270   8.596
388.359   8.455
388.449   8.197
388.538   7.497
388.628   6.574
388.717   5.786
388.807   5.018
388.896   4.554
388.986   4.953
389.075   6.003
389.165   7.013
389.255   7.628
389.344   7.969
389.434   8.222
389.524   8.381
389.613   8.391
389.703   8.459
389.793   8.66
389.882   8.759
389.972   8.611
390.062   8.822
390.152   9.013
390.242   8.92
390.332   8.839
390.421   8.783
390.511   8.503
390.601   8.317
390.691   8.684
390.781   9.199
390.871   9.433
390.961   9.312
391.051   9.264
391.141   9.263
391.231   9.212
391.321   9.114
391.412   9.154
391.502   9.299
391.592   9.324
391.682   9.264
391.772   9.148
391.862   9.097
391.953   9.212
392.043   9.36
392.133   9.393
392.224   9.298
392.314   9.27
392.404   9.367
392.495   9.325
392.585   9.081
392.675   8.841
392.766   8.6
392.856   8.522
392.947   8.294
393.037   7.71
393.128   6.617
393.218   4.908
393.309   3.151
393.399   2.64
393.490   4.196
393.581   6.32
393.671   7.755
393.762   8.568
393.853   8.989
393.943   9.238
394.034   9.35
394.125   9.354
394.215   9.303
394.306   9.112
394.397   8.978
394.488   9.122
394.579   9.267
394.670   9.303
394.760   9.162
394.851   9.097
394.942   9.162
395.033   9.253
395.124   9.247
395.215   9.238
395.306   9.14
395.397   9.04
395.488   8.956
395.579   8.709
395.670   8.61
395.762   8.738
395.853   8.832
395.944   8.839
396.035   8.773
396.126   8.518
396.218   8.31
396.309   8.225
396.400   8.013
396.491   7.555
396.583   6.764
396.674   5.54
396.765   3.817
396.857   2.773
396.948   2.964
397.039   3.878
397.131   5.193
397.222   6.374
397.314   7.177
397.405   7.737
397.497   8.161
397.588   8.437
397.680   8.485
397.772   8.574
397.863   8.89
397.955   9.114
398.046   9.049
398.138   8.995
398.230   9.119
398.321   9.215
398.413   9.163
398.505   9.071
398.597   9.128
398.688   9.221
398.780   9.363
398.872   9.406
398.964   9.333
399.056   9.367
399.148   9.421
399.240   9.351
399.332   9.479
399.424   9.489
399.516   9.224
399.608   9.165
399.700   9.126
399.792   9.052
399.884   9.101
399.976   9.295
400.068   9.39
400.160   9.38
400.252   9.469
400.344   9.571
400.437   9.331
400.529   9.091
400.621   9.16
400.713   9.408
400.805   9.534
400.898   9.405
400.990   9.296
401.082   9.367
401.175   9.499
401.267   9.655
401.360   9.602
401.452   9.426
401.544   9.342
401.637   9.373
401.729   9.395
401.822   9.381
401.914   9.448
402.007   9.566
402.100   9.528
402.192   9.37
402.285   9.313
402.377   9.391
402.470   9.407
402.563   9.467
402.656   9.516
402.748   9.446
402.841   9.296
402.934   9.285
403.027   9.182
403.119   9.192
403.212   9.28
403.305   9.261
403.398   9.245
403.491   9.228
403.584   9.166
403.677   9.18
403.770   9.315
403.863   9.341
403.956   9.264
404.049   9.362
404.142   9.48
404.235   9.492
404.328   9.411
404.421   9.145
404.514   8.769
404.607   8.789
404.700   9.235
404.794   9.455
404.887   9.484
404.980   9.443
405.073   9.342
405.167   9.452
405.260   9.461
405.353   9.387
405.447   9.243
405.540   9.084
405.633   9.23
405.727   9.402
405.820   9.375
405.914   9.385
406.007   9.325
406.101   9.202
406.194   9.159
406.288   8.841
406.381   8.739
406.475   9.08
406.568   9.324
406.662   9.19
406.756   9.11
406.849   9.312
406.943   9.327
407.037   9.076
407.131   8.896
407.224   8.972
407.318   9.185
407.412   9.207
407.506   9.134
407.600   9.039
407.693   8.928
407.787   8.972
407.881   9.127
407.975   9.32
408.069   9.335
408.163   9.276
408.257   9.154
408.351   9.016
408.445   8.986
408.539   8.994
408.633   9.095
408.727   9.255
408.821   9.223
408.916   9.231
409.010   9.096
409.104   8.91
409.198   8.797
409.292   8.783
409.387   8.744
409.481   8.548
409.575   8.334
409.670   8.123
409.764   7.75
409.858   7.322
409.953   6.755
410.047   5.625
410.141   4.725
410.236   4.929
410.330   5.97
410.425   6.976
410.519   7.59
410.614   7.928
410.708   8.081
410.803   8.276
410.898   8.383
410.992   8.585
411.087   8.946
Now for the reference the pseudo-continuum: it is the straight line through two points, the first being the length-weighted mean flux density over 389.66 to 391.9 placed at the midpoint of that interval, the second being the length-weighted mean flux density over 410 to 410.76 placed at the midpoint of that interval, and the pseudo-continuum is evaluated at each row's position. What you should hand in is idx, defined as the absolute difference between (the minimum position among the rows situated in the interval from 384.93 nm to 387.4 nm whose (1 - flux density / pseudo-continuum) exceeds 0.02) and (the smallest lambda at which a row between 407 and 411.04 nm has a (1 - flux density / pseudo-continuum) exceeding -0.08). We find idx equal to 24.98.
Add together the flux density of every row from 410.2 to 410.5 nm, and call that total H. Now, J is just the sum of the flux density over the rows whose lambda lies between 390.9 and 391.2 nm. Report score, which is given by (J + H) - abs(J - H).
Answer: 36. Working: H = 17.9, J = 27.8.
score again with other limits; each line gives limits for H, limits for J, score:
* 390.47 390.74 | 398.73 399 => 51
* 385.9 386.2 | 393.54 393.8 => 45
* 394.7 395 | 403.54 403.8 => 55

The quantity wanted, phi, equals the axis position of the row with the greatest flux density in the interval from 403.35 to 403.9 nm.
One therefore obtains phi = 403.863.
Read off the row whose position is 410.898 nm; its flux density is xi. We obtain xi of 8.383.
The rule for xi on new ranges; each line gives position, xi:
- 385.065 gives 9.077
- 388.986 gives 4.953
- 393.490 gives 4.196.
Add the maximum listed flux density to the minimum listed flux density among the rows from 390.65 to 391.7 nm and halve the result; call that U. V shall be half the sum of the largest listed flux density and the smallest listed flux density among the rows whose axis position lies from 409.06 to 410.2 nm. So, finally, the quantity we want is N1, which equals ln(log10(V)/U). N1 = -2.39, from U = 9.1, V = 6.82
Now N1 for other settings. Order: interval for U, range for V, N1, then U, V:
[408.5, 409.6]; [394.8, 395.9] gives -2.22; 8.8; 8.93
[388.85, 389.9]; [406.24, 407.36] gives -1.94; 6.7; 9.03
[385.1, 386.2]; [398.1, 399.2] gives -2.23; 9.0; 9.21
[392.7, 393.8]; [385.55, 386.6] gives -1.78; 5.6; 8.96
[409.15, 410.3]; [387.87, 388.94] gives -2.10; 6.8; 6.73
